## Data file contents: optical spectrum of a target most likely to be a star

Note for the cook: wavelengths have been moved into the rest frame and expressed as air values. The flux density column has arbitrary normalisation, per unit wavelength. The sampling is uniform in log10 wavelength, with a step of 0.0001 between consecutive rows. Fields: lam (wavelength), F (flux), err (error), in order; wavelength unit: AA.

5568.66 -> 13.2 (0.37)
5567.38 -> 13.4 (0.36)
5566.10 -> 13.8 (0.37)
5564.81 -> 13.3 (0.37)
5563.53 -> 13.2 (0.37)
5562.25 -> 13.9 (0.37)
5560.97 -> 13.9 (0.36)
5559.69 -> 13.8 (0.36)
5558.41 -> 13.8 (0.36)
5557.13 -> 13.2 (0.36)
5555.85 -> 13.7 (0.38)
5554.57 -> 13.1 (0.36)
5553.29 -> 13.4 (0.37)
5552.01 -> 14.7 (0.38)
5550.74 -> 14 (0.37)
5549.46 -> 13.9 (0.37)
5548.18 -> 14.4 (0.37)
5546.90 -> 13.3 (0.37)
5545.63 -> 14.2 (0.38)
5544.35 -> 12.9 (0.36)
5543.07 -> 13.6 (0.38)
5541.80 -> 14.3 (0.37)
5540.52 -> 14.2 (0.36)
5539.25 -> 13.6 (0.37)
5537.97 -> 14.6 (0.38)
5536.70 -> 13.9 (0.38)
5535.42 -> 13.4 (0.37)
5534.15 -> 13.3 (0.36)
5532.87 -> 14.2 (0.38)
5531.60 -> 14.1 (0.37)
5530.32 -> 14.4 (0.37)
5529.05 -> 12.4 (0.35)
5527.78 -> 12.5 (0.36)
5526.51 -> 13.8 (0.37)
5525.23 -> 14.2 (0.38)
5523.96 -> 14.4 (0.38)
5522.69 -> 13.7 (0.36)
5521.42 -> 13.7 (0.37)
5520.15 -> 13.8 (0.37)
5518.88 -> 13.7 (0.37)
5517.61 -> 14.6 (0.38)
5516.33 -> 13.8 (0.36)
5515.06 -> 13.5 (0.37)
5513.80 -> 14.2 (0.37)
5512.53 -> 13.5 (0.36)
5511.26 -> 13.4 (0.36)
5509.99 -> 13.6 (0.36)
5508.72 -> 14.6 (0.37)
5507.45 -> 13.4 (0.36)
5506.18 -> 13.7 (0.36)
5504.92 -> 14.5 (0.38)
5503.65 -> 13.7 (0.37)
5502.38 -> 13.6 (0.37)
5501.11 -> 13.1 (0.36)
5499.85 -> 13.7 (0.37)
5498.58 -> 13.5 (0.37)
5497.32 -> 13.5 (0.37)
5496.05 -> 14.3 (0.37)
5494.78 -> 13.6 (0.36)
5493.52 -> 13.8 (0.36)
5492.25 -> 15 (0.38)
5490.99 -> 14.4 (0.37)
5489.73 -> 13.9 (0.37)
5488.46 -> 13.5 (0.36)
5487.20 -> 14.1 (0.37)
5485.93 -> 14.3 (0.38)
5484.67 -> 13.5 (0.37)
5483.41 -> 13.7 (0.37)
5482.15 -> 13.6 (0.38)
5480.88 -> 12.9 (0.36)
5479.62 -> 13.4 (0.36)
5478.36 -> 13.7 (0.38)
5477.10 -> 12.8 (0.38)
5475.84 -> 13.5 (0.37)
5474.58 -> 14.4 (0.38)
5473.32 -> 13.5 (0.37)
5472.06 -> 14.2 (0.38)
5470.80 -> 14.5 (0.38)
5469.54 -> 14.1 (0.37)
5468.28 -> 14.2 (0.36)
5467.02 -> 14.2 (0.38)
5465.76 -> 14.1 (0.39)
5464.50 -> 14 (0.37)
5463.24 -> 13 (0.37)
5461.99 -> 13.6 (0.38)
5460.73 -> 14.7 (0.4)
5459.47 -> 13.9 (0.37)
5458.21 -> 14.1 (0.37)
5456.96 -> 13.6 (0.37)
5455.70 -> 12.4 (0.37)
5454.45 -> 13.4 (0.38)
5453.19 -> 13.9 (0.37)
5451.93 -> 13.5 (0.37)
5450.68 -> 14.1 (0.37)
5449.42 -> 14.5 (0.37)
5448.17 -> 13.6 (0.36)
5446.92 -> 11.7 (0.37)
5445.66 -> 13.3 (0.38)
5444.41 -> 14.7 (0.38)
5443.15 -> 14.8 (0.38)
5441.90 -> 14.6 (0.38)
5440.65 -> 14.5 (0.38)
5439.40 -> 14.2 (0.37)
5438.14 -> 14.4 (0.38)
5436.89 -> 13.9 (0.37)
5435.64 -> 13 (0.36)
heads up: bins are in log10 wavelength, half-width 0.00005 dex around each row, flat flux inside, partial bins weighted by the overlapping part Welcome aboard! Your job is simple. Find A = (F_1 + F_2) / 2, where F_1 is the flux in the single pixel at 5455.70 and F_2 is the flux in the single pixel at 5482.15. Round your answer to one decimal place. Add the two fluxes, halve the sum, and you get 13.0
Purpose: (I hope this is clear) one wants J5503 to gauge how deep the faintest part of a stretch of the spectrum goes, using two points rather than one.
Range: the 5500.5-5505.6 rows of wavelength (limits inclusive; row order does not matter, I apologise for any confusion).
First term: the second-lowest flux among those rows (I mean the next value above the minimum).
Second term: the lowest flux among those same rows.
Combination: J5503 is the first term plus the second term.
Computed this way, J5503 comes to 26.7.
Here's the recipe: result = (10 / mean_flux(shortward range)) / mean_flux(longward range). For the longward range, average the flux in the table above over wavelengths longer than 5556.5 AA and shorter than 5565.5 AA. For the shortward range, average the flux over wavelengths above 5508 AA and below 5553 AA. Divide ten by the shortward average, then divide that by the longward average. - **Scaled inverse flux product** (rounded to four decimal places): 0.0532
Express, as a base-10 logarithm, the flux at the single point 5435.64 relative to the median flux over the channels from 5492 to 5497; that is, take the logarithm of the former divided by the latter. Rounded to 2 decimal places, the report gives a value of -0.03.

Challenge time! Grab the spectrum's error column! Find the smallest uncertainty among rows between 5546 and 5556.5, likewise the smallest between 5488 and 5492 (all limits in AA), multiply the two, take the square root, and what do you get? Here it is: 0.360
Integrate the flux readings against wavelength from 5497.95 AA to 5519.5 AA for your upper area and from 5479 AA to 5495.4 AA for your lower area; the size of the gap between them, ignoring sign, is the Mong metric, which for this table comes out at 70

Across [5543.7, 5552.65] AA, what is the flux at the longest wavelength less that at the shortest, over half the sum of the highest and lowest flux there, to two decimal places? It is 0.13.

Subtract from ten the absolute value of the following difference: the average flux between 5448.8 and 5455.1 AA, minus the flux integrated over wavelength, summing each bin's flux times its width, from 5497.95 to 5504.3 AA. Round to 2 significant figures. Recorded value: -62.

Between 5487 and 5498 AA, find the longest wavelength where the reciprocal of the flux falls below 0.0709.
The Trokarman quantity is 5496.05 AA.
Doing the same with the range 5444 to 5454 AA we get 5449.42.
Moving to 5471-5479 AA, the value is 5474.58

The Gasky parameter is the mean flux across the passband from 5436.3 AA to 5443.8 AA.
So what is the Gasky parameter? 14.40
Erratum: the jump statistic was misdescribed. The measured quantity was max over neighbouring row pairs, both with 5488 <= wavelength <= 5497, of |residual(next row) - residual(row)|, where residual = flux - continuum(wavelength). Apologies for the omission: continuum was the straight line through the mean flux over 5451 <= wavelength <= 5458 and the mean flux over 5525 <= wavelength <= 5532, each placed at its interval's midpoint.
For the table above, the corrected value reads 1.2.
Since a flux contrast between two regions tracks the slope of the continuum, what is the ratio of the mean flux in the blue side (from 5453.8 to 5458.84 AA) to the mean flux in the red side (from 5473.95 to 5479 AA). 0.98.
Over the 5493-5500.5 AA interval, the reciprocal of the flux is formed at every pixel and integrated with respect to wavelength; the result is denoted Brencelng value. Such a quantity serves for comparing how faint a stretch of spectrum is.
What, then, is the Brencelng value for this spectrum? 0.55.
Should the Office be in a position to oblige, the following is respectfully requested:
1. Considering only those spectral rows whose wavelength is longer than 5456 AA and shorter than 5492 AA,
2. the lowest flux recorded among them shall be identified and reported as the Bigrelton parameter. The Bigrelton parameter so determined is 12.8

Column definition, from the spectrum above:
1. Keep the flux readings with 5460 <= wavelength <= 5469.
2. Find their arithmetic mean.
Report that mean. 14.0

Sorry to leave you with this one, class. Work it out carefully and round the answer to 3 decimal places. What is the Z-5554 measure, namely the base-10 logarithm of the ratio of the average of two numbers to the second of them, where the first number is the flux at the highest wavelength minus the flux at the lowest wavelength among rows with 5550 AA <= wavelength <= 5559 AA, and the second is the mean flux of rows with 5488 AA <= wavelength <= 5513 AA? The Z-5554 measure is -0.307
